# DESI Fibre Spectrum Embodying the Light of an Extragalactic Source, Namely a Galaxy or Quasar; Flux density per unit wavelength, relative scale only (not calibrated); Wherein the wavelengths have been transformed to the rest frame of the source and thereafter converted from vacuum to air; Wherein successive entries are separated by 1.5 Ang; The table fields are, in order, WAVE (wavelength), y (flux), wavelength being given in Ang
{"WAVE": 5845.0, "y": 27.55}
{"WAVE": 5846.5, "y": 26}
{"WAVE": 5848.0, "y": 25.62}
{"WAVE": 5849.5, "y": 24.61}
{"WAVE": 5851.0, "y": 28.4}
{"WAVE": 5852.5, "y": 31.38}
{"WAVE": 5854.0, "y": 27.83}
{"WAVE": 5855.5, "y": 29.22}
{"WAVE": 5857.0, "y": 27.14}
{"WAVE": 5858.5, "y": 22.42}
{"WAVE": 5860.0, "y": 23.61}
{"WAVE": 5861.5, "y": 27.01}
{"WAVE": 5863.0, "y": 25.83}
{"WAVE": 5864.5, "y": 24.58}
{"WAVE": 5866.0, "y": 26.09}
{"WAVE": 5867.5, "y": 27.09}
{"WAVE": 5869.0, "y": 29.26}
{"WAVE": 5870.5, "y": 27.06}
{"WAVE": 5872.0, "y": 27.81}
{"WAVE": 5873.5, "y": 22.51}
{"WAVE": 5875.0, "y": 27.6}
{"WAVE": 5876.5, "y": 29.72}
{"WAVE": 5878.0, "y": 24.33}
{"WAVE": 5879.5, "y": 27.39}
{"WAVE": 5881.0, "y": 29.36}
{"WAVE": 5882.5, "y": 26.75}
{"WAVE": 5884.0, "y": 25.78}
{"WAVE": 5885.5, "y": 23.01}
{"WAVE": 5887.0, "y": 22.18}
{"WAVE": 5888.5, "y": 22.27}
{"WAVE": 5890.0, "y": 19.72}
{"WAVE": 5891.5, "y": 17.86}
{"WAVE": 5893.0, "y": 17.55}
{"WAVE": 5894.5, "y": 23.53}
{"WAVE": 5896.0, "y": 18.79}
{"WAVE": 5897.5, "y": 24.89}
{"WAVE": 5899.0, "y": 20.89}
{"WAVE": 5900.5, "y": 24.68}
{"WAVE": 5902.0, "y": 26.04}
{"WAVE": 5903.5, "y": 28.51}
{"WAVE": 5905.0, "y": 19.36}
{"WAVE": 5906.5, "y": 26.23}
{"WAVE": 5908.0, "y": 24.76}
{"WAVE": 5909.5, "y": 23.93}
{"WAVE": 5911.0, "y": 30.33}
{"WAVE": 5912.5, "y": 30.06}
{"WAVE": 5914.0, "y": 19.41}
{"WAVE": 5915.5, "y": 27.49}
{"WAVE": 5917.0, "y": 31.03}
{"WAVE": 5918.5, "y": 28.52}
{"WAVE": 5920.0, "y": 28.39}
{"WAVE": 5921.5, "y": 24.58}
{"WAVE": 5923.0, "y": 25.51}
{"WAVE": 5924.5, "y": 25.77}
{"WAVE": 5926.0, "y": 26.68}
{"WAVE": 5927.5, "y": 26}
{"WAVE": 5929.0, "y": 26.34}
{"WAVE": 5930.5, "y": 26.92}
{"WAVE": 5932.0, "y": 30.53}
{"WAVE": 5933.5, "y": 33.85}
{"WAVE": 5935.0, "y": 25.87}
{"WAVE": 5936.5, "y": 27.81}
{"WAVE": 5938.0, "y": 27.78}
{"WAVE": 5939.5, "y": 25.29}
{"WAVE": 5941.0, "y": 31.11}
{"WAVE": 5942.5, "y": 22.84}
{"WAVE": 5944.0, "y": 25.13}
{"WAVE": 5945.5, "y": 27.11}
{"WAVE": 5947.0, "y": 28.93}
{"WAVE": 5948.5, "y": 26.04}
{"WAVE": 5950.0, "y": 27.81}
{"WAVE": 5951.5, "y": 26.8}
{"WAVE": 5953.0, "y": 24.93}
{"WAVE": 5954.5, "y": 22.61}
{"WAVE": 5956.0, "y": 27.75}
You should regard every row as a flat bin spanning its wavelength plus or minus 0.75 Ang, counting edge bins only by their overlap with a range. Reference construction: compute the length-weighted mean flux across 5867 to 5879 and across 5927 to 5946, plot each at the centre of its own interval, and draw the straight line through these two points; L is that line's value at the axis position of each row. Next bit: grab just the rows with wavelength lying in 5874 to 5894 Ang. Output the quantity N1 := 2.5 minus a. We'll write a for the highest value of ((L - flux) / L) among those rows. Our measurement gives 2.15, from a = 0.35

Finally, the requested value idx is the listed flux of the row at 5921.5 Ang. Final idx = 24.58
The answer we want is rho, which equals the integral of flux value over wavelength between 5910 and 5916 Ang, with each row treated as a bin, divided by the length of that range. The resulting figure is 26.7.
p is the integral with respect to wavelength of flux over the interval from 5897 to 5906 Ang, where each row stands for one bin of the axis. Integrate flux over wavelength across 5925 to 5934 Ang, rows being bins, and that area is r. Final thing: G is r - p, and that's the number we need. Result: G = 37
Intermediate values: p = 217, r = 253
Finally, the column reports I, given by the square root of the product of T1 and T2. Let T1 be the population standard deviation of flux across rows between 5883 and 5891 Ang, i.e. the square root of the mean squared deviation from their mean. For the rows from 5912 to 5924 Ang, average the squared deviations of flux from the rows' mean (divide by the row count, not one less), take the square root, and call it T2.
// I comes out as 2.6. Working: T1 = 1.9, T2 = 3.5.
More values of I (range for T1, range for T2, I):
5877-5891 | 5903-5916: 3.3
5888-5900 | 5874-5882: 2.2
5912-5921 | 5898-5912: 3.5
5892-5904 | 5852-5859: 3.2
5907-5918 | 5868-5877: 3.0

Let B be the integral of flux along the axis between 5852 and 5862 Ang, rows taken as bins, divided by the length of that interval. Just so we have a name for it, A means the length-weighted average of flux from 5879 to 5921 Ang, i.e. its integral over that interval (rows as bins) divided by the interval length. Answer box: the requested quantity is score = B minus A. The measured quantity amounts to 2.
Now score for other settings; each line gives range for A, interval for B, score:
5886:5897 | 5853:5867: 6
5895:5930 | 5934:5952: 1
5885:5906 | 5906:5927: 4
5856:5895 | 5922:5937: 3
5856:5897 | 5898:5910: 0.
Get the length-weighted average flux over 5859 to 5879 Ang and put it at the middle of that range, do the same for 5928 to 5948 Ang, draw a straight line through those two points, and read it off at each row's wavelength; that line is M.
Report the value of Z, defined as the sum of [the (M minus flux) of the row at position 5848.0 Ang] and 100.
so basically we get 100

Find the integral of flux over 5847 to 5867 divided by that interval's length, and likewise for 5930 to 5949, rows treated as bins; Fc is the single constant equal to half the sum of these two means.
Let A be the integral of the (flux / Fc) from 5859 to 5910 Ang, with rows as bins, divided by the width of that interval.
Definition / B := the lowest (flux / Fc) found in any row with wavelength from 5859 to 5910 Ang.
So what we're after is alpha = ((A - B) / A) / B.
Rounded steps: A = 0.91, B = 0.649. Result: 0.44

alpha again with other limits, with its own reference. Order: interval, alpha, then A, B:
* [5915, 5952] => 0.20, 1.01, 0.844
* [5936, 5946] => 0.17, 0.99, 0.844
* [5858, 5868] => 0.14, 0.93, 0.829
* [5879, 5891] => 0.26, 0.90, 0.729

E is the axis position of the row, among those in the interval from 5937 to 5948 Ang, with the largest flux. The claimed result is 5941.0 Ang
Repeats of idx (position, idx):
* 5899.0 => 20.89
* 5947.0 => 28.93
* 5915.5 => 27.49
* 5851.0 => 28.4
